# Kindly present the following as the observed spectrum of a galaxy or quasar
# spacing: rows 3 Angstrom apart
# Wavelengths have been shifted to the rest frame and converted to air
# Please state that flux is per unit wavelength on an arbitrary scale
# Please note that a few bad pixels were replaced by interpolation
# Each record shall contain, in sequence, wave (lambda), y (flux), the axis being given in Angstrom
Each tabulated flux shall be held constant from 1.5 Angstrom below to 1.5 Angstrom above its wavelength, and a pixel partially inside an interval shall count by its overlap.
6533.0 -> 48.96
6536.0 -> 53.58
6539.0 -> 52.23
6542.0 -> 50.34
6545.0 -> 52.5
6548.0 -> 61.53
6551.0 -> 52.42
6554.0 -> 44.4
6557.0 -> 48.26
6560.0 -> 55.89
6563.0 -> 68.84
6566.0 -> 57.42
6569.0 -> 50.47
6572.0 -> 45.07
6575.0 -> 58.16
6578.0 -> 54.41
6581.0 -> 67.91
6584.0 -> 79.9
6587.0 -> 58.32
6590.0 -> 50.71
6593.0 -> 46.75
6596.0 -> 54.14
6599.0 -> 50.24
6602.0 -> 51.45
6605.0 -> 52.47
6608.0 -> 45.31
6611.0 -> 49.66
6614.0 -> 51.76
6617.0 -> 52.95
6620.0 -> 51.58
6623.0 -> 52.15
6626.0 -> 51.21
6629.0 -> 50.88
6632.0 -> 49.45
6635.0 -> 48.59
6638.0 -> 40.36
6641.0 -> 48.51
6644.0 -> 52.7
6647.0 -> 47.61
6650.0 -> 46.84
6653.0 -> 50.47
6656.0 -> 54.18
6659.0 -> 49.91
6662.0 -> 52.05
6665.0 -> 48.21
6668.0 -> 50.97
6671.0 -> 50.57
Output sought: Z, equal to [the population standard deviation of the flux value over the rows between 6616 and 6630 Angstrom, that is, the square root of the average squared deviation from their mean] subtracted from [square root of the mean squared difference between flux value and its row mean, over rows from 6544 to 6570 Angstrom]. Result 6.2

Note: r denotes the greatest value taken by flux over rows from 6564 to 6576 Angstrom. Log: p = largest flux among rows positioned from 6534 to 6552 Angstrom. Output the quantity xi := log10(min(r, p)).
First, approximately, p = 61.53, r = 58.16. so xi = 1.76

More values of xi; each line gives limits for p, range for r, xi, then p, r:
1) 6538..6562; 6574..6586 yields 1.79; 61.53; 79.9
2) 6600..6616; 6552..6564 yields 1.72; 52.47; 68.84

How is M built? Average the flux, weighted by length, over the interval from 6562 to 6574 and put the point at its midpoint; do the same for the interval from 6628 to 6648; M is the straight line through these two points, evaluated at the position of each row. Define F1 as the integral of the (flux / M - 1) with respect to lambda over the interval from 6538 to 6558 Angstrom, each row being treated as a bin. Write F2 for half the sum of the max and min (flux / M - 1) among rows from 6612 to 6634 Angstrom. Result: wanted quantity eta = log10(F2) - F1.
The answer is 0.3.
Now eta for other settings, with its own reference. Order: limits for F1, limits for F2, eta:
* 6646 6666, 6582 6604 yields -2.2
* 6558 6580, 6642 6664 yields -1.5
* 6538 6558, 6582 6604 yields 1.1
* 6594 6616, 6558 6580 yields -1.2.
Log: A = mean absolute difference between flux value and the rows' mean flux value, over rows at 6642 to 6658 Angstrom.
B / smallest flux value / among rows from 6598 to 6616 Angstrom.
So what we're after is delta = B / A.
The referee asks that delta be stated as 18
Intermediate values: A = 2.5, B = 45.31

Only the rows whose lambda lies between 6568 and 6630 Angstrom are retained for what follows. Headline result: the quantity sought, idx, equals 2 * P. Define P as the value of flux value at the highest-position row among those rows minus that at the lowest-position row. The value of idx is 1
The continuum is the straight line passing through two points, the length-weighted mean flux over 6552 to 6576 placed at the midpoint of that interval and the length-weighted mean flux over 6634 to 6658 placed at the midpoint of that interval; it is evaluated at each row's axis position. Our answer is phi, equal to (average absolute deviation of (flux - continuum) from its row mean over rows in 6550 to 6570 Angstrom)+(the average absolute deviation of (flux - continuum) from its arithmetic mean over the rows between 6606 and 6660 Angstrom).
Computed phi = 8.3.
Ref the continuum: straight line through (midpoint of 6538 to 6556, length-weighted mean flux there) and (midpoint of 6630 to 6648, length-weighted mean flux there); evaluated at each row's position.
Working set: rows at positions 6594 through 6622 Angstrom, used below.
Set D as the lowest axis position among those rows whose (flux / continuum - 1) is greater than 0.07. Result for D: 6596.0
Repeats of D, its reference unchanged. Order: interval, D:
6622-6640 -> 6623.0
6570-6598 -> 6575.0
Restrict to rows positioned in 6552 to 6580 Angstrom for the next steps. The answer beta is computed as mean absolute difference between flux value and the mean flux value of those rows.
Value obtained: 5.9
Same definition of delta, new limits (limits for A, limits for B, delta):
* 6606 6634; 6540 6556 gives 28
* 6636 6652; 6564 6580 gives 16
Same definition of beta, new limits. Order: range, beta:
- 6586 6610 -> 2.9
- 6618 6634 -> 0.7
